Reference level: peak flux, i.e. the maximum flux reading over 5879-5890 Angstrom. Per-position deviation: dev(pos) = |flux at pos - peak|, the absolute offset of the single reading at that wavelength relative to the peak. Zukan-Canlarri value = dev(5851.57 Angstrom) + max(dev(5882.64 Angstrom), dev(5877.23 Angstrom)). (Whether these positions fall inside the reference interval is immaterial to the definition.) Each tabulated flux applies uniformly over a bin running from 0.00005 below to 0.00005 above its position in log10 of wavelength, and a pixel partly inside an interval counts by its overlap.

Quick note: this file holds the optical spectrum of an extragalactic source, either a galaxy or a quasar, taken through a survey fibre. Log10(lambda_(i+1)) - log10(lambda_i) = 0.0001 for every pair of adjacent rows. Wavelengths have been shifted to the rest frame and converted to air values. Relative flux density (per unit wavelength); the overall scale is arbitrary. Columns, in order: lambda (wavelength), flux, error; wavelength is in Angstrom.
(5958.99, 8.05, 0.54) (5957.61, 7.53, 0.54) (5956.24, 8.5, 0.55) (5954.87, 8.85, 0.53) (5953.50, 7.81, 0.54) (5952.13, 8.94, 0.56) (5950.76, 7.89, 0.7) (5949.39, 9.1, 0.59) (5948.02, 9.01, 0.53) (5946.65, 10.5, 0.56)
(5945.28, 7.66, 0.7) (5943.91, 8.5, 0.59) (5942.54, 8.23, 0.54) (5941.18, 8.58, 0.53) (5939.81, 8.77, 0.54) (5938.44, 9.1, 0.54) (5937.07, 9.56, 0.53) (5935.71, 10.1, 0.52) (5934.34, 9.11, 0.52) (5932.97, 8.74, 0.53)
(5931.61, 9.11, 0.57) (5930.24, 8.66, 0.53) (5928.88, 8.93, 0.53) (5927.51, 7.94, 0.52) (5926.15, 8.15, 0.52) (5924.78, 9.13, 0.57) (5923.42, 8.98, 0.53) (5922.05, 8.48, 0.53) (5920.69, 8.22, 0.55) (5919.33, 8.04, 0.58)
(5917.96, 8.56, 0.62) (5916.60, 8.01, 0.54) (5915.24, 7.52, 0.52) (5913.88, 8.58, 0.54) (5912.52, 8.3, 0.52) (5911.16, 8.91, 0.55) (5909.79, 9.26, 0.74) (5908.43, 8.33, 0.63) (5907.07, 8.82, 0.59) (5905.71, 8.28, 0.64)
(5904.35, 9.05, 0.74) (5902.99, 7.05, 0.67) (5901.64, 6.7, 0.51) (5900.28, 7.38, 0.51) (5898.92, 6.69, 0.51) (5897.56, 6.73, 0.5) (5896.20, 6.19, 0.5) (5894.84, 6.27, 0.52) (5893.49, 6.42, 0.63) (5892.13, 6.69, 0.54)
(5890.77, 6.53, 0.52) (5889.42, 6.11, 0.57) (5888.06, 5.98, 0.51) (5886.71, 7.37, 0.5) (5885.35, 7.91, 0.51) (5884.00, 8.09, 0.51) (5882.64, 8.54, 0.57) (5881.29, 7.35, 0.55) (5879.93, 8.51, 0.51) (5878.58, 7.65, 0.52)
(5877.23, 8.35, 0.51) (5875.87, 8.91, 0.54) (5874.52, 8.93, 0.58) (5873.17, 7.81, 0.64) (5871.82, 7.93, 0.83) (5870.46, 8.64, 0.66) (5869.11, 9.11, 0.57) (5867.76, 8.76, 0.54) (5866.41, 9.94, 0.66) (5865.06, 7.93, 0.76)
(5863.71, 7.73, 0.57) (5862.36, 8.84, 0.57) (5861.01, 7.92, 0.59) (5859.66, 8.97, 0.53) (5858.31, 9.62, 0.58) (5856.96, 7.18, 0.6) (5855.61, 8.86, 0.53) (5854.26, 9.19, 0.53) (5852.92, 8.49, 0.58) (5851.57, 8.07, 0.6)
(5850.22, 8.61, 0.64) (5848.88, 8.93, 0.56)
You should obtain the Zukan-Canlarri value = 0.7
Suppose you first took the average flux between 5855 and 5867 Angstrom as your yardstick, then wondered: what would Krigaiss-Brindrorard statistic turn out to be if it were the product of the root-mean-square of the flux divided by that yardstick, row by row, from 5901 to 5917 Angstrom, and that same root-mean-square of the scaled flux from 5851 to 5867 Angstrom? 0.97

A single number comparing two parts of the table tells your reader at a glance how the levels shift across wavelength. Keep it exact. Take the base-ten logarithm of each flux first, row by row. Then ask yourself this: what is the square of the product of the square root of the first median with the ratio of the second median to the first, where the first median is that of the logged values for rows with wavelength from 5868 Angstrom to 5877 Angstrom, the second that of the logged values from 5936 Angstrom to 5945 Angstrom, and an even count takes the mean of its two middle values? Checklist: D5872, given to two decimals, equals 0.93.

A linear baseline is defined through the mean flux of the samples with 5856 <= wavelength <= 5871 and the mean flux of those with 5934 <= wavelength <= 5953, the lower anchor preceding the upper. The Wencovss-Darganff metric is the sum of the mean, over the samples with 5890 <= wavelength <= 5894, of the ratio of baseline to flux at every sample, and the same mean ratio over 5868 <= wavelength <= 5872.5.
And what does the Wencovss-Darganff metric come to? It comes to 2.34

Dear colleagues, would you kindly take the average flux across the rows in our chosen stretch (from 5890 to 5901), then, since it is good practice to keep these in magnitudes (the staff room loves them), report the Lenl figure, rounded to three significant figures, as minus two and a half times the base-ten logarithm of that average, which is -2.05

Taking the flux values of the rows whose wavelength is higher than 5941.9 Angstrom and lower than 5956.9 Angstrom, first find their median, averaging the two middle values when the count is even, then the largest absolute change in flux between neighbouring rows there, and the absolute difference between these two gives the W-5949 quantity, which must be 5.7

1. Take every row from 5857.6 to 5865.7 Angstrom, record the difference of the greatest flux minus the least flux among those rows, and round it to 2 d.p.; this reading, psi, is 1.89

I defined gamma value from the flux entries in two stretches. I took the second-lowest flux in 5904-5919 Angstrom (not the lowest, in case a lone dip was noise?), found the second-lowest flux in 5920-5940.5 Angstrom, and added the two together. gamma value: 16.2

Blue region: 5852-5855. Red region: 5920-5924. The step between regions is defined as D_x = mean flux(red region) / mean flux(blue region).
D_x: 0.97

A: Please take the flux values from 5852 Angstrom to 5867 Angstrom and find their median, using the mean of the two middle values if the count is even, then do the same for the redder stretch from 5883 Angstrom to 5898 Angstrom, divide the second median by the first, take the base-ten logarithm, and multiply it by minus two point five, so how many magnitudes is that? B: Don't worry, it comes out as 0.33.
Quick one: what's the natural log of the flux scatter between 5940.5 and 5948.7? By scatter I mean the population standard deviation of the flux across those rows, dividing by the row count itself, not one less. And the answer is -0.12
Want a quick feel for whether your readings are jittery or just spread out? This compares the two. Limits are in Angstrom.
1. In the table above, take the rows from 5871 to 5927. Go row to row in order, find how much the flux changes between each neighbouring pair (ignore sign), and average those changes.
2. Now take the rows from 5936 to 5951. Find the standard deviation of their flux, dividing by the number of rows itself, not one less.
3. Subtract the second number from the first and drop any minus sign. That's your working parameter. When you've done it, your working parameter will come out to 0.19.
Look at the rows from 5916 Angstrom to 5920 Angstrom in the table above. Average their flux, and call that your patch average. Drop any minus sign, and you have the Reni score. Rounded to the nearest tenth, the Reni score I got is 8.2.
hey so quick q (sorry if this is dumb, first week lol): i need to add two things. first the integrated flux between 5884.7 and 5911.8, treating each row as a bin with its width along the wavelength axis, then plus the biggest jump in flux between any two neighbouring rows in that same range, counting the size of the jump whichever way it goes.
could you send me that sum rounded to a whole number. 201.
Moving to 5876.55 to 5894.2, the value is 131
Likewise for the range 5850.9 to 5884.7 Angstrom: 288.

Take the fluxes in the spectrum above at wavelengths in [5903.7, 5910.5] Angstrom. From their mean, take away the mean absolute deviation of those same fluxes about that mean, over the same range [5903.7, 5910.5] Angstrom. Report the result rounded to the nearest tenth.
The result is 8.4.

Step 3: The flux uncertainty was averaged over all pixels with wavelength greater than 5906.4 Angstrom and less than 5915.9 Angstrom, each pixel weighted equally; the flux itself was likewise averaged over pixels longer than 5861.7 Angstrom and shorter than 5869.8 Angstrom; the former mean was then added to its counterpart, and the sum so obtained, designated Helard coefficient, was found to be 9.3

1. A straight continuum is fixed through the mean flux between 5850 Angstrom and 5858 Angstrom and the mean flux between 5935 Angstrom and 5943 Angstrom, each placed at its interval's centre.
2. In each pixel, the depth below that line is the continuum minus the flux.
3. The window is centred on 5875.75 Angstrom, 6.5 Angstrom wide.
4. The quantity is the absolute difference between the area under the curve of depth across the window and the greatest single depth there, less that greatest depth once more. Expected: -0.3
